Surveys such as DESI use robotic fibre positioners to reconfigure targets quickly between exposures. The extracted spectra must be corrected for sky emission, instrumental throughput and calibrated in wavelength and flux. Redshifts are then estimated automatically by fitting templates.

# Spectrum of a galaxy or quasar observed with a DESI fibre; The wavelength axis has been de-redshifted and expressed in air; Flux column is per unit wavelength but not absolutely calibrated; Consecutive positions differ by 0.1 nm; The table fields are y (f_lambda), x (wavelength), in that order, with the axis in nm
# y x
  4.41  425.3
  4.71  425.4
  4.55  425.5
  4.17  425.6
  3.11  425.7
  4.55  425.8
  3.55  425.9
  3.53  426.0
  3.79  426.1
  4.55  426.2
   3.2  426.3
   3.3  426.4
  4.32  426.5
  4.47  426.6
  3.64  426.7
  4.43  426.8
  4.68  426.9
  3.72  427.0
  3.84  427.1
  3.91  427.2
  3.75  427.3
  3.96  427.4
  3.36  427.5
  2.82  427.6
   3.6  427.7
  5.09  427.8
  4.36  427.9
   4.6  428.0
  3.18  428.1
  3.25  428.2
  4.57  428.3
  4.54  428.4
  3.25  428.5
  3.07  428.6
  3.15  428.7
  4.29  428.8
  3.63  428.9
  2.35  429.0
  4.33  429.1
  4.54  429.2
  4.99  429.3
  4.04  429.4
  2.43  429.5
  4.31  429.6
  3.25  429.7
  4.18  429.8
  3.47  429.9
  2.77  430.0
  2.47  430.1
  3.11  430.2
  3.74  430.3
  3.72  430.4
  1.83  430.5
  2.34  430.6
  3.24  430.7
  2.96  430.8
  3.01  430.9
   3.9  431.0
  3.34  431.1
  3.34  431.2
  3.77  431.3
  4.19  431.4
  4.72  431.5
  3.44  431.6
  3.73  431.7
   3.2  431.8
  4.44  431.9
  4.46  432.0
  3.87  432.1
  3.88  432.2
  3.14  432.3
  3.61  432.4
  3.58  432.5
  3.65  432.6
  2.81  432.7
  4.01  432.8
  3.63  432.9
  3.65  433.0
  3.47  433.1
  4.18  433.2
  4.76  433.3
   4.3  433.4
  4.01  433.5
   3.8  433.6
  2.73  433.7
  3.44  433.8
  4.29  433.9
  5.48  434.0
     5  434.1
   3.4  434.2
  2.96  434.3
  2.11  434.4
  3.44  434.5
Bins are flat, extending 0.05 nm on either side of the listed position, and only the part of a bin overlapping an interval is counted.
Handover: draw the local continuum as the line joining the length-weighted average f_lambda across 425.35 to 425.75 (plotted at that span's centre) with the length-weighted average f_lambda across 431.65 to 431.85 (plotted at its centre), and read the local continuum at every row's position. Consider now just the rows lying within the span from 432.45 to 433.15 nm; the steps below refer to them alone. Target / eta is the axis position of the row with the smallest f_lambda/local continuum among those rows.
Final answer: 432.7 nm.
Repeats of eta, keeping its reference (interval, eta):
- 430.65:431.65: 430.8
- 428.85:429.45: 429.0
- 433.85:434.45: 434.4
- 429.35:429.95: 429.5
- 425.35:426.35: 425.7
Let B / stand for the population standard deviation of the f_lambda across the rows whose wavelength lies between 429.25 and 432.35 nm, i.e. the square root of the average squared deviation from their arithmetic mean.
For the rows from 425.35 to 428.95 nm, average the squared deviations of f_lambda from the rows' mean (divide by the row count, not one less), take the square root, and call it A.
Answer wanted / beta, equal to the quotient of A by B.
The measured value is 0.82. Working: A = 0.59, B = 0.72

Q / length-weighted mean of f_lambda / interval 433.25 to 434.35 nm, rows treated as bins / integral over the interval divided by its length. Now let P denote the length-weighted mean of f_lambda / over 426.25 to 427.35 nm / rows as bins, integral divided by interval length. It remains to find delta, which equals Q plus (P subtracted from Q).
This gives 4.1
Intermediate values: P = 3.93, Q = 4.02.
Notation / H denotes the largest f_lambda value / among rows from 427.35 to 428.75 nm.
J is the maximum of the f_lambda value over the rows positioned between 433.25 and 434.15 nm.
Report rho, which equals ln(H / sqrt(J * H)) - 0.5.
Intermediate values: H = 5.09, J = 5.48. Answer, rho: -0.54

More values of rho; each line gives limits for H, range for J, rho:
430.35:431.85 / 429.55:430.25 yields -0.45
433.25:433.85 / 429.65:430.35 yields -0.44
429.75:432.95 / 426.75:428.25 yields -0.54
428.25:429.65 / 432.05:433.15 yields -0.39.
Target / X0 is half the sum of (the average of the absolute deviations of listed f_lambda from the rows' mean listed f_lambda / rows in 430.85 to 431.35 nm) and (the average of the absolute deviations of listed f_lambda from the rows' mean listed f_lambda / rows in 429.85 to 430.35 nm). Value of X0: 0.342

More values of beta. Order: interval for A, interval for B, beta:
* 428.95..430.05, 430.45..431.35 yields 1.38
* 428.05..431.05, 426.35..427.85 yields 1.37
